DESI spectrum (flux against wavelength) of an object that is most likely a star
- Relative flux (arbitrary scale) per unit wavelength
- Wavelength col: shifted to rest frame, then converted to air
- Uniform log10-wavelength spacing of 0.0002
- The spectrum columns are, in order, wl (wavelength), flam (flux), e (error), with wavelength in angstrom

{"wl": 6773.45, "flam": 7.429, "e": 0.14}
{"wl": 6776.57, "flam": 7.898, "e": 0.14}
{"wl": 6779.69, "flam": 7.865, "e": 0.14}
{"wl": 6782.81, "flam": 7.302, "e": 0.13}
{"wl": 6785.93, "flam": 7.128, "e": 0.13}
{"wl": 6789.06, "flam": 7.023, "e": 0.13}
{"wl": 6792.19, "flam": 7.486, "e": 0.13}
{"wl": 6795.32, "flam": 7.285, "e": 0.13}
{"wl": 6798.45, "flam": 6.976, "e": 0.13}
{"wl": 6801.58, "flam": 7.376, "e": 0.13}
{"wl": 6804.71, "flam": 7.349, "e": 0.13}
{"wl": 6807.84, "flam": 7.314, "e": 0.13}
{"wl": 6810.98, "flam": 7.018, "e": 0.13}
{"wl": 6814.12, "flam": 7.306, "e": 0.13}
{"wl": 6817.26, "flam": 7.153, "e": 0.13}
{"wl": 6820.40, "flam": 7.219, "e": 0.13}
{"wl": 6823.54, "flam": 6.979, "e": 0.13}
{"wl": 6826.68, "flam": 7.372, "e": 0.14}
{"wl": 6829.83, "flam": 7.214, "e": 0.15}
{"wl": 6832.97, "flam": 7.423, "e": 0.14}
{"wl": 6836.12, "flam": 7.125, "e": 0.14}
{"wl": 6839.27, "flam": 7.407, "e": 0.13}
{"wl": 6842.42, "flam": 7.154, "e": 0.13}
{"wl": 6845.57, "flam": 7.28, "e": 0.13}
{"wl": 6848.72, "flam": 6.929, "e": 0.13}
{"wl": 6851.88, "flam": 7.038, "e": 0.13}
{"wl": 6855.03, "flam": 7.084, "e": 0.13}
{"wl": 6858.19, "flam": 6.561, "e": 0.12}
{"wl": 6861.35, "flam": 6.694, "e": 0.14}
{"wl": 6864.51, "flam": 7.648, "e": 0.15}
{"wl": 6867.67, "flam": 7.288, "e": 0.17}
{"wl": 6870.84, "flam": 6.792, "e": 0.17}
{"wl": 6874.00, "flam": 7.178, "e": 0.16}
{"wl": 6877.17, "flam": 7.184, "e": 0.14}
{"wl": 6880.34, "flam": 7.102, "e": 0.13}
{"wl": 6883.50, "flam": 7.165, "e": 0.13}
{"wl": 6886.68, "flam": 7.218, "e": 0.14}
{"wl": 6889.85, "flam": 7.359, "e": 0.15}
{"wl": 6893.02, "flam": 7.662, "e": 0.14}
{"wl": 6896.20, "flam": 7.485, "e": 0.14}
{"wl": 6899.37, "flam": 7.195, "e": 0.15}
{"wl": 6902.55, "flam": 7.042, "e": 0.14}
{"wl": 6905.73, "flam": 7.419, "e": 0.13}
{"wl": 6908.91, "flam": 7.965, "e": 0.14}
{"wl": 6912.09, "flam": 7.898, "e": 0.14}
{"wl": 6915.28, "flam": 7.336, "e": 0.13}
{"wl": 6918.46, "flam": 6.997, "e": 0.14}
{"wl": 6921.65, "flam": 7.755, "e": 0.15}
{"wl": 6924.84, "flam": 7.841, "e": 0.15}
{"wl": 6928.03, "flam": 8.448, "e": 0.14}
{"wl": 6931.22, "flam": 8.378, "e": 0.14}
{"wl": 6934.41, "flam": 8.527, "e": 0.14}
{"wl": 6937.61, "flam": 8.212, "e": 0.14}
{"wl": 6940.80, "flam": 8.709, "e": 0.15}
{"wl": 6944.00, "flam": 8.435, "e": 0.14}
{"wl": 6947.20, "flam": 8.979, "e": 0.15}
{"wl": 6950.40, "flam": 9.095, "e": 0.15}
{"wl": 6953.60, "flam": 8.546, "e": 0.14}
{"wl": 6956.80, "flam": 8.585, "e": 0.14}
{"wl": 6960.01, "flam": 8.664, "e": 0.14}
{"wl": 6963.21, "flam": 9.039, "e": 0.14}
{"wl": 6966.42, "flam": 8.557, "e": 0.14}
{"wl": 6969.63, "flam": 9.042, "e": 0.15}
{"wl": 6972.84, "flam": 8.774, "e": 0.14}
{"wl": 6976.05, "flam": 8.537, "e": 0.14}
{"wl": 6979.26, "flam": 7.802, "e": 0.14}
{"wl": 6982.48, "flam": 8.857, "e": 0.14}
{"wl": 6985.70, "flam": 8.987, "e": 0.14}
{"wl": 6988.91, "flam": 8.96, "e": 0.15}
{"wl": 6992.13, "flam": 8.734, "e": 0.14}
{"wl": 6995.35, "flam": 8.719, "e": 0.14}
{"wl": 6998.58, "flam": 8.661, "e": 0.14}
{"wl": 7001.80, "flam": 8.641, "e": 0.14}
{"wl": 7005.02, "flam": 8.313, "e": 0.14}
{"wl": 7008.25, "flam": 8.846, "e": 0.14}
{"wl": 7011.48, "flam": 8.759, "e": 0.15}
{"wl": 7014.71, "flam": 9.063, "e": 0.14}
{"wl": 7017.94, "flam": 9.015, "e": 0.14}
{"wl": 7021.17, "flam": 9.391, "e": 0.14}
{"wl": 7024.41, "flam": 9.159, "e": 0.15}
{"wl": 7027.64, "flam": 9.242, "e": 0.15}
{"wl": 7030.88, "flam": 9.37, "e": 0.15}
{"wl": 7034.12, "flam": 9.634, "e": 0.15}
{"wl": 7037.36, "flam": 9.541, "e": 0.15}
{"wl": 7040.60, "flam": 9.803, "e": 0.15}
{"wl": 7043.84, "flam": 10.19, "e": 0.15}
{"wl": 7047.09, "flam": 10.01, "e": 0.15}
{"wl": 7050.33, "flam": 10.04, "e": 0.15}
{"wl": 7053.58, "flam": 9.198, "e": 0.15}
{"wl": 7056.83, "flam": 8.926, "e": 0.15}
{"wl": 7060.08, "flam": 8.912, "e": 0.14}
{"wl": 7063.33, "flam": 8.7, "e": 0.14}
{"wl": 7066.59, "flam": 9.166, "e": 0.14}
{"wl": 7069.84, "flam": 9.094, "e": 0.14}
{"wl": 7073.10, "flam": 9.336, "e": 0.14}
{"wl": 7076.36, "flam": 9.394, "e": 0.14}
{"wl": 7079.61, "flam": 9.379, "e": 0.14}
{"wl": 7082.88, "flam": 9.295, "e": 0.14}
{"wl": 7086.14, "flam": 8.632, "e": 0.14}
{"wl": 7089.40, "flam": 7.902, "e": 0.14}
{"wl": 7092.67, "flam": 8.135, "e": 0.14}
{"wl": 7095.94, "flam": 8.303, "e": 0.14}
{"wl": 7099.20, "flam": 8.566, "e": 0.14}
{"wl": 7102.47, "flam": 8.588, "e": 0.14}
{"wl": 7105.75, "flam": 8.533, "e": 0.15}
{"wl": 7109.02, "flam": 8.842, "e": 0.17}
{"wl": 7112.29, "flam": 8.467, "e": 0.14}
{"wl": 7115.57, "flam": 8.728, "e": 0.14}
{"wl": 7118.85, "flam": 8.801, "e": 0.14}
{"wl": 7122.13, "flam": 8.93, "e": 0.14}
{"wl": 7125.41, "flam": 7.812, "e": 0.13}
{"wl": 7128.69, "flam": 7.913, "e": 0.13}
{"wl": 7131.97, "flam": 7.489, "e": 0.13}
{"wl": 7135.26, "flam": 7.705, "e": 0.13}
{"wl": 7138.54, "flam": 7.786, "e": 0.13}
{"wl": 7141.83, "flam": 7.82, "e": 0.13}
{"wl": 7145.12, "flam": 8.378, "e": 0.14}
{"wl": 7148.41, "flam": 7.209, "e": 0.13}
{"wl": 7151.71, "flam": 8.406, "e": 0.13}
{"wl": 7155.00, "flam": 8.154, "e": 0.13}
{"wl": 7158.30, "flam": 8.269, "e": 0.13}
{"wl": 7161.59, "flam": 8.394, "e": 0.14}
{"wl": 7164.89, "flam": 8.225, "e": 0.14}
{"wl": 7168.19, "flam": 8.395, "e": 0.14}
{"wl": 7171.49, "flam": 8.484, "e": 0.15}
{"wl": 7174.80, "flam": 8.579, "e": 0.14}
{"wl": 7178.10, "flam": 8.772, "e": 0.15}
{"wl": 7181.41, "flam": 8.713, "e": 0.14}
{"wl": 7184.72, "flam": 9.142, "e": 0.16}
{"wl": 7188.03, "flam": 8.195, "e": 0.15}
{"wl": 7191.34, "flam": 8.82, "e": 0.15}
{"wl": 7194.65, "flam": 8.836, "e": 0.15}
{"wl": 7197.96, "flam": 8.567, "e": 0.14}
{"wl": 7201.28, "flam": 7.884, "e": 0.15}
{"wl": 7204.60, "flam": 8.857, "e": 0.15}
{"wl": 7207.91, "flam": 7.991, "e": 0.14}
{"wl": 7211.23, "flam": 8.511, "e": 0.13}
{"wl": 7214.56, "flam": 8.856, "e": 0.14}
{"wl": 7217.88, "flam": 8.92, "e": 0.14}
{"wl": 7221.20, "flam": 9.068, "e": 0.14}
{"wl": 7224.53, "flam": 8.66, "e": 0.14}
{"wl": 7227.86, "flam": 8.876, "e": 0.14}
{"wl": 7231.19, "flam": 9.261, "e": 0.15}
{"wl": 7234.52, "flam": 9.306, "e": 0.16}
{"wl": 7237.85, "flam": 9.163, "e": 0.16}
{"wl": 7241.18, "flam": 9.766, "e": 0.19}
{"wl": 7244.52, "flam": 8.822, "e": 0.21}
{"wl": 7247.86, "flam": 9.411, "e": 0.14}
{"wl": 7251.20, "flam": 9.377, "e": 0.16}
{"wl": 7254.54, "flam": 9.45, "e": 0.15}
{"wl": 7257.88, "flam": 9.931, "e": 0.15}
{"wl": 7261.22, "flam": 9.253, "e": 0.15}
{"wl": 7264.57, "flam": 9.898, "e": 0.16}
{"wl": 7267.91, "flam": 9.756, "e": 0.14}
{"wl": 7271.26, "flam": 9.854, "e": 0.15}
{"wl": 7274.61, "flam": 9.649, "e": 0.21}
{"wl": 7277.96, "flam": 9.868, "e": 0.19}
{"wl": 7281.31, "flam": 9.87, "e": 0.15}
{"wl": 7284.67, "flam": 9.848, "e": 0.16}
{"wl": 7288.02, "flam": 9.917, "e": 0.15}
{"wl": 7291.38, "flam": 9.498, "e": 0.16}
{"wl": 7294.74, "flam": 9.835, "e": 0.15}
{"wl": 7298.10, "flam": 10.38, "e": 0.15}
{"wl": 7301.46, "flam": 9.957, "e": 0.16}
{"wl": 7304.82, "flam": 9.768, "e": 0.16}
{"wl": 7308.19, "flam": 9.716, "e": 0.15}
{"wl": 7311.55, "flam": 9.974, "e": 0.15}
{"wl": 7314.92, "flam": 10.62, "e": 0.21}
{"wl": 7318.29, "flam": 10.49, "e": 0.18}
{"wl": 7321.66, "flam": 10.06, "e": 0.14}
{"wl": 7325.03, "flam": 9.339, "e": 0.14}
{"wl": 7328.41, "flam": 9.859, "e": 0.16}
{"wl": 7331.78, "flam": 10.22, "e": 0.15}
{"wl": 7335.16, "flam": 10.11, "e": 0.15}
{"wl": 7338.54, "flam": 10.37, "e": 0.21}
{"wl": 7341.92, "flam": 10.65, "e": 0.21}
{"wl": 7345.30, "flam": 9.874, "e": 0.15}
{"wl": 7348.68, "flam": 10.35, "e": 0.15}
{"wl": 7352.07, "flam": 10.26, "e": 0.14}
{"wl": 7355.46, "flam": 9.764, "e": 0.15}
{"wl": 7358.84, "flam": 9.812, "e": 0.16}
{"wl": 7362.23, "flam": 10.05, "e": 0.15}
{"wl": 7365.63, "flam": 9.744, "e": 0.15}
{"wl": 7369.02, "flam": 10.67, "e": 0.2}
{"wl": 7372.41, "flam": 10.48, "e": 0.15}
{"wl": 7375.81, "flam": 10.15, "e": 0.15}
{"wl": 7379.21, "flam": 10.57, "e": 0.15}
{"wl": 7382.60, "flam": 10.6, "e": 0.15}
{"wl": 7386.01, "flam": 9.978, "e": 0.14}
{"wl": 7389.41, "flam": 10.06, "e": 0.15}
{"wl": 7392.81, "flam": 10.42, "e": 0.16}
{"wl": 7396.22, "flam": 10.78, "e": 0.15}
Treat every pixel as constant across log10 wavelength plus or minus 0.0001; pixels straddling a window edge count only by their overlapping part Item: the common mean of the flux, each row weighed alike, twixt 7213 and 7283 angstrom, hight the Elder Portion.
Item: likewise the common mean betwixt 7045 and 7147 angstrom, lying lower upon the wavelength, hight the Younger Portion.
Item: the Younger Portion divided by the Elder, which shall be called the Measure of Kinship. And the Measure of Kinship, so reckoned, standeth 0.924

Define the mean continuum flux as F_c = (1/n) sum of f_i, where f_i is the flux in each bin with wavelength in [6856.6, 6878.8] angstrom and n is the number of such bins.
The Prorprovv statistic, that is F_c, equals 7.0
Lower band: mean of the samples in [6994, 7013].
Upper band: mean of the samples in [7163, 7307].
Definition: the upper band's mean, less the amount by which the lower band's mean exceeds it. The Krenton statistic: 9.7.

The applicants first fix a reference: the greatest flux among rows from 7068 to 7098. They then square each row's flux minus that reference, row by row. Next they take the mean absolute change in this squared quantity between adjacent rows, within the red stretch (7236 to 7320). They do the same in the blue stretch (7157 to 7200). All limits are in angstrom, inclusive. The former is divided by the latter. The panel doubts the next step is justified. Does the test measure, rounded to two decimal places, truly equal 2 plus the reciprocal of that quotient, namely 3.72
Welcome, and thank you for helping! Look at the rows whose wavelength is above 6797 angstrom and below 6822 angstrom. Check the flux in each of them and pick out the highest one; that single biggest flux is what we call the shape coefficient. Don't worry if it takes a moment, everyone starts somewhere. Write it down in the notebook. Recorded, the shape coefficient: 7.376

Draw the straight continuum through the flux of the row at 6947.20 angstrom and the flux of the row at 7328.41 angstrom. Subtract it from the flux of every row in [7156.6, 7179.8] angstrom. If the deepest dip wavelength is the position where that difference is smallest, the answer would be 7164.89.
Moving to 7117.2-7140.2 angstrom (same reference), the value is 7131.97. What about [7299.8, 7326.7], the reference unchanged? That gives 7325.03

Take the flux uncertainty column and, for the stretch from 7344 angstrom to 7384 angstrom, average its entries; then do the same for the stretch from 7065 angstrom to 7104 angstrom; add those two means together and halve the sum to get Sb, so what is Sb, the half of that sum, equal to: 0.147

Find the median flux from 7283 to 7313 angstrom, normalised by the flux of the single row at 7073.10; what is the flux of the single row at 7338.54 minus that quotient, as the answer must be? 9.32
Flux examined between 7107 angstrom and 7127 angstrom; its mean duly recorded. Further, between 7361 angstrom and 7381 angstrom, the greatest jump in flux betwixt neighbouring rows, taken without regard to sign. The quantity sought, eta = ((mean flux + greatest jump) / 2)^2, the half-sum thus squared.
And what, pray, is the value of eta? 23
